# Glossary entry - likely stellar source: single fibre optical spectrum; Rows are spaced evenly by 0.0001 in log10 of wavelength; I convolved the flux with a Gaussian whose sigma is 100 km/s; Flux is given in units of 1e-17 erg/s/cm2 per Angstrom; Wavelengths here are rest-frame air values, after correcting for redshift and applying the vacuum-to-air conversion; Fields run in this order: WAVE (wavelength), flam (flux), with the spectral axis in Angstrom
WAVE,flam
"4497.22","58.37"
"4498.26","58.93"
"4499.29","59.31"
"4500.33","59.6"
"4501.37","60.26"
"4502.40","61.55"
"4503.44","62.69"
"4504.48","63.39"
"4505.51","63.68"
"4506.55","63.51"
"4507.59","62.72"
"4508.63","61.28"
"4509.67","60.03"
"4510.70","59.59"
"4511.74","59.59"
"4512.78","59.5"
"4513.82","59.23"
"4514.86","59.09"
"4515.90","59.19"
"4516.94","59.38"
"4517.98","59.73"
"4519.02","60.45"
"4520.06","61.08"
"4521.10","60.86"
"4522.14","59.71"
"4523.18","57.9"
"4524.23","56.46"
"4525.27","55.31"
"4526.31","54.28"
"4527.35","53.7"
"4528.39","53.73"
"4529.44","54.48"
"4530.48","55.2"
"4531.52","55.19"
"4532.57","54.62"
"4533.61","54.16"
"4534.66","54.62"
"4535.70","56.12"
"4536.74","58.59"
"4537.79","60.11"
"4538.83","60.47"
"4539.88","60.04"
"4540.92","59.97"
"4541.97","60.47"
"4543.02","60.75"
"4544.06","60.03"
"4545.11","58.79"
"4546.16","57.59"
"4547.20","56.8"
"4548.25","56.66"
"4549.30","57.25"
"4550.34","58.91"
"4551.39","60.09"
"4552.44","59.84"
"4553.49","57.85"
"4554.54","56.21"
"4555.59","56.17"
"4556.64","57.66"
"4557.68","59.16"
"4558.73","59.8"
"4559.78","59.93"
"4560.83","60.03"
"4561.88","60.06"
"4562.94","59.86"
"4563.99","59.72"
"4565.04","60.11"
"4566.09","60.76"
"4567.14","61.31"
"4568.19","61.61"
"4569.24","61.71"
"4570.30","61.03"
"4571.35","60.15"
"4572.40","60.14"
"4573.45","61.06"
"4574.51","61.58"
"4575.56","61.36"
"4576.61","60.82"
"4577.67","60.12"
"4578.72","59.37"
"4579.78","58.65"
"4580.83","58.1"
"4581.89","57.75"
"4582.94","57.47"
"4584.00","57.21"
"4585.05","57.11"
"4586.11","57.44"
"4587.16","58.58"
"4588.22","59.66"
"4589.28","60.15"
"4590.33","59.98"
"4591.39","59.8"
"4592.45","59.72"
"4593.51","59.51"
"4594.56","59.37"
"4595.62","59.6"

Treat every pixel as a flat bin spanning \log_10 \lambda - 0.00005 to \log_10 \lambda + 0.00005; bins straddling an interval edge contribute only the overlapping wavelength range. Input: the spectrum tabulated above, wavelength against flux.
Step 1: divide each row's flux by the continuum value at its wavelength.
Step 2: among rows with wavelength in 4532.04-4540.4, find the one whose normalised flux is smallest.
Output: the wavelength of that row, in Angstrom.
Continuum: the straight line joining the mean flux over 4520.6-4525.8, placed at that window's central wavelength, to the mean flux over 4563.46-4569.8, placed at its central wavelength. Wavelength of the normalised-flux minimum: 4533.61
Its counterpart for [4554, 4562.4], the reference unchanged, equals 4555.59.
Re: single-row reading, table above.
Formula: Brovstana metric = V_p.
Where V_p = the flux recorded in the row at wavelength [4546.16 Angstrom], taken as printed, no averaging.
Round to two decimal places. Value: 57.59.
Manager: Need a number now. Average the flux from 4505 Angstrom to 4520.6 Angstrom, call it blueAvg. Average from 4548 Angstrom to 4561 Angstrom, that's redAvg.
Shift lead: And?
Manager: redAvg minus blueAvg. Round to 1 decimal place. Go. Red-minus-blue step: -2.1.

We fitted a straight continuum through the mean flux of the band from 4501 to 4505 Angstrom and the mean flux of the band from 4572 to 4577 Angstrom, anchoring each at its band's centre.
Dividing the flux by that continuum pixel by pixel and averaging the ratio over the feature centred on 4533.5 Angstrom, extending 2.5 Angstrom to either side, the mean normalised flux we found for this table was 0.89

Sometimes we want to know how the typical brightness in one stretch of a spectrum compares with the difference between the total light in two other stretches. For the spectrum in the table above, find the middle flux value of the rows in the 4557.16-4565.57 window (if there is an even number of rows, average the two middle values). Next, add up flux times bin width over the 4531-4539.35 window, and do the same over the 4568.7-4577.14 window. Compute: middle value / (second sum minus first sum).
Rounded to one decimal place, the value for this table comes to 1.5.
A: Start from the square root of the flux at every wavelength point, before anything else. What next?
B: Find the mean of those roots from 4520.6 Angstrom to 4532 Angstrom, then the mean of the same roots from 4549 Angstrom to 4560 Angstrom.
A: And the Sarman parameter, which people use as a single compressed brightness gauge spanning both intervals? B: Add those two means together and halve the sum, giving 7.57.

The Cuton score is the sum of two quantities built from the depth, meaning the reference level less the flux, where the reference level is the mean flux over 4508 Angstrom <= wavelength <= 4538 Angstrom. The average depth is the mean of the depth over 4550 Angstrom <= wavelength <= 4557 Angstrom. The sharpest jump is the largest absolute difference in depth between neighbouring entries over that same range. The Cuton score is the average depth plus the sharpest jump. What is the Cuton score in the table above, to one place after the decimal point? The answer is 1.6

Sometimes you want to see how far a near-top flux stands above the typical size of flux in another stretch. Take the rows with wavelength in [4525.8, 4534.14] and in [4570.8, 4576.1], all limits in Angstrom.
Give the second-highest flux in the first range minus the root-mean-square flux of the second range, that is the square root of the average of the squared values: -6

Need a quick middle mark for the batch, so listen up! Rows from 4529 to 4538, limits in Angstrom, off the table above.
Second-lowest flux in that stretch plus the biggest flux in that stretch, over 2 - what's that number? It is 57.3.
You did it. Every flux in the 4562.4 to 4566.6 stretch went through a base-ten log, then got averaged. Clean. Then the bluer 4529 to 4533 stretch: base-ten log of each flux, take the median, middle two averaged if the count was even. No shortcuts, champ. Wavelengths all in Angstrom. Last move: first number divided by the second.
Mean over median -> 1.02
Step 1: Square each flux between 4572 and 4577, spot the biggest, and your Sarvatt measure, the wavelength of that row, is 4574.51 Angstrom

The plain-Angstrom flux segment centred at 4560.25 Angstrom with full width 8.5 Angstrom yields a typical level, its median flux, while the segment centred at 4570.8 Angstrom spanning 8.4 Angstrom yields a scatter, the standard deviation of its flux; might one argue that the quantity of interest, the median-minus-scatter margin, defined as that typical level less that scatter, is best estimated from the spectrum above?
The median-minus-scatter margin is 59.2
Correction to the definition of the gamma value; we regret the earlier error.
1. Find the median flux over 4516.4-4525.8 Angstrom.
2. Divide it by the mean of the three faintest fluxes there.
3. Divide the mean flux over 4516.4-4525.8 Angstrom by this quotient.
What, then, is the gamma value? 55.9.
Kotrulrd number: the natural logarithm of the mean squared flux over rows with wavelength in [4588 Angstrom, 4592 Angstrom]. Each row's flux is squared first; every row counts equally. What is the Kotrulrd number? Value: 8.19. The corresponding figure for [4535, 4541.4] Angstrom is 8.16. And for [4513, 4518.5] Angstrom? 8.17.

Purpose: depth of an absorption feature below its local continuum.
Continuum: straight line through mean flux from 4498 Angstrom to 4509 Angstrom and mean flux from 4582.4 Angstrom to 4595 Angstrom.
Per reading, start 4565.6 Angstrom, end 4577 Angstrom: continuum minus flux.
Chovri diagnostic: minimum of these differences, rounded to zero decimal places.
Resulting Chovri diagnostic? -2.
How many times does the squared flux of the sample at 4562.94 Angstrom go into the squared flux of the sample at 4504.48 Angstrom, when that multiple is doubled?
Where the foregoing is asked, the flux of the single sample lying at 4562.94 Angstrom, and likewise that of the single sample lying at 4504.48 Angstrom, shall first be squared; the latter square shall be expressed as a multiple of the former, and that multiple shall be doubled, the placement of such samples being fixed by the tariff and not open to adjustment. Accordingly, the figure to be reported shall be 2.24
